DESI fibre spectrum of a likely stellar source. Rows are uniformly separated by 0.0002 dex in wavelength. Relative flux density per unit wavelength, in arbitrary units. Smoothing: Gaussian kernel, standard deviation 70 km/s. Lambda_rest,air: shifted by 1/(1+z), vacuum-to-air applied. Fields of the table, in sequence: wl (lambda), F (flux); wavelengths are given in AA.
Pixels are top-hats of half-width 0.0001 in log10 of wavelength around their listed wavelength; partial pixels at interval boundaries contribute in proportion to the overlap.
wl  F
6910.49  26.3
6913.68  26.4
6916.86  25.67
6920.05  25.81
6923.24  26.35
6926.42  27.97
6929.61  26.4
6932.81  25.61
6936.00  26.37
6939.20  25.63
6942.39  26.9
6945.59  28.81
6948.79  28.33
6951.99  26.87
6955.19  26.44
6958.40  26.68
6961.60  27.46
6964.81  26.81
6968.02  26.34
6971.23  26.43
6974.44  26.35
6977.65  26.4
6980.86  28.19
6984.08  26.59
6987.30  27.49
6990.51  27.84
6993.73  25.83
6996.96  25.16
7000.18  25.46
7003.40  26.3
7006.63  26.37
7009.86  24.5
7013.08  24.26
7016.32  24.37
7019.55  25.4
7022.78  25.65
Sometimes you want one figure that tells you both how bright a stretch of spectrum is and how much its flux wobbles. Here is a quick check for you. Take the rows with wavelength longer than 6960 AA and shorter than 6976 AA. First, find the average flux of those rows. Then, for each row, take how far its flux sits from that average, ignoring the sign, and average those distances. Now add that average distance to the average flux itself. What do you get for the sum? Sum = 27.0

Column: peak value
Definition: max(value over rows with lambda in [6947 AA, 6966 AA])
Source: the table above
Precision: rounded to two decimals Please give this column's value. 28.33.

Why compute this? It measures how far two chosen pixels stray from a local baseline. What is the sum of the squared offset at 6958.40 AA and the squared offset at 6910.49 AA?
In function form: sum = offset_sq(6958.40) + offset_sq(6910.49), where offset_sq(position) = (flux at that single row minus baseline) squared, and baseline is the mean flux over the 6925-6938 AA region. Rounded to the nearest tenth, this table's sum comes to 0.1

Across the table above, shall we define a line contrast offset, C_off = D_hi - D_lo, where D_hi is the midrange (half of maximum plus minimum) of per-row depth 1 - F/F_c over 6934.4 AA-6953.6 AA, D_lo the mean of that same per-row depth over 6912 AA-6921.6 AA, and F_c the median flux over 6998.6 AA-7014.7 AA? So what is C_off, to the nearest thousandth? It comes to -0.049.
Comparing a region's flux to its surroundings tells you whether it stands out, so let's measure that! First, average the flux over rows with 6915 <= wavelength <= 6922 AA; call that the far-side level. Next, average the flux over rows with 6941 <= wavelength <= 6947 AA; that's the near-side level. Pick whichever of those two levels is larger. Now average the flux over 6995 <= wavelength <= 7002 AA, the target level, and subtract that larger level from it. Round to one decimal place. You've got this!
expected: -2.5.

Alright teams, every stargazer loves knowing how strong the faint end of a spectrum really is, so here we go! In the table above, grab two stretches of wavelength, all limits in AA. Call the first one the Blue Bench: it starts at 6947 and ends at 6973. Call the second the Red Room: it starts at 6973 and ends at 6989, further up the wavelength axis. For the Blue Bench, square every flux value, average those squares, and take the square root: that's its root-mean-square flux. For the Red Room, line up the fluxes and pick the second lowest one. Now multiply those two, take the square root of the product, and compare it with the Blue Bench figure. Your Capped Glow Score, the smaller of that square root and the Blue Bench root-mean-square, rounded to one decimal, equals 26.7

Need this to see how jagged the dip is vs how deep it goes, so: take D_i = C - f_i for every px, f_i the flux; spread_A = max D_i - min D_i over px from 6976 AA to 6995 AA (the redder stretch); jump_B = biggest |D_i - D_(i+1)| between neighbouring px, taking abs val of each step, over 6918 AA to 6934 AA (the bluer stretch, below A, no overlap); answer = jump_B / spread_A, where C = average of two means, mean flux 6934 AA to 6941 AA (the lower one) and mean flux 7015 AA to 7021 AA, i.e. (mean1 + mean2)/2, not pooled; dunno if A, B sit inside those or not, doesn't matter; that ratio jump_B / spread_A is 0.69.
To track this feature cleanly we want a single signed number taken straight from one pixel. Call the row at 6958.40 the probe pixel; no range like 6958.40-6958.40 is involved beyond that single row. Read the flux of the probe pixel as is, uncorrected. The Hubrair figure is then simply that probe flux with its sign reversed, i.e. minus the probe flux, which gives -26.7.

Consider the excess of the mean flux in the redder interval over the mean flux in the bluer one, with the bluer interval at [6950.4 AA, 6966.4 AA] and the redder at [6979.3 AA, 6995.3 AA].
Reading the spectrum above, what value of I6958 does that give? 0.3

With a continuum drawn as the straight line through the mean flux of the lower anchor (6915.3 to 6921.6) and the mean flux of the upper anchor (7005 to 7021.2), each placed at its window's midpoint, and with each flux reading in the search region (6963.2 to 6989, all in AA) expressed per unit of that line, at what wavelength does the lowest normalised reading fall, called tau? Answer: 6968.02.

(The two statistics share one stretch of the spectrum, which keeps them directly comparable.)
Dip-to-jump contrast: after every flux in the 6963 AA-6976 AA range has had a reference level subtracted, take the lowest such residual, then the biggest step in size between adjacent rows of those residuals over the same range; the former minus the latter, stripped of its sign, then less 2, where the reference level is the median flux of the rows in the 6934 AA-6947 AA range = -1.2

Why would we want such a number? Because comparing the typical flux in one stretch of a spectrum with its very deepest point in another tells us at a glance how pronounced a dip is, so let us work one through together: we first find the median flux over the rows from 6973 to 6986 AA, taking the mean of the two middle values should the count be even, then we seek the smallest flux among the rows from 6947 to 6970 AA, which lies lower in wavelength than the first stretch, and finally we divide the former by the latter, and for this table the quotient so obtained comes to 1.01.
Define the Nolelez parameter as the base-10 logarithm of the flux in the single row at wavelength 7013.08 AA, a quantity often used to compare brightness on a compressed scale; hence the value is 1.385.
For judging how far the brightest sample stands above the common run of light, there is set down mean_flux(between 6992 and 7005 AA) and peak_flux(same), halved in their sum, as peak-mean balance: 26.0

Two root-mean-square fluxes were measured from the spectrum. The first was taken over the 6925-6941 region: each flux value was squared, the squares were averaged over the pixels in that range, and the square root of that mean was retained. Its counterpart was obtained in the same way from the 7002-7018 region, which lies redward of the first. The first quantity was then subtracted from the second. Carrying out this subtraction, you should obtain -1.2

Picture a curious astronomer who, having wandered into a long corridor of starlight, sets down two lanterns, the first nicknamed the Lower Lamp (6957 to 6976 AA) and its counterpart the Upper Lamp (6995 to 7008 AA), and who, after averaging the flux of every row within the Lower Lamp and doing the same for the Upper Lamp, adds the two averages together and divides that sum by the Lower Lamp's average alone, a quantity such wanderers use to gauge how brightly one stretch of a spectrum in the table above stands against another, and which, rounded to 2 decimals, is 1.97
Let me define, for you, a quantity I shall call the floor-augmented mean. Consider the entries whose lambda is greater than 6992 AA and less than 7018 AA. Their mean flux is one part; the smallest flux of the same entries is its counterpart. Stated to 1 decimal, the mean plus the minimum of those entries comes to 49.5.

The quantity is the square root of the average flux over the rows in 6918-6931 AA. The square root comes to 5.16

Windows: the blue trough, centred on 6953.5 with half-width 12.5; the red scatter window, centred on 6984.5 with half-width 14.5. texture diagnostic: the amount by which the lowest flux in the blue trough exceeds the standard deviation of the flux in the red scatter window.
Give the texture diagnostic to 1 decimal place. 25.5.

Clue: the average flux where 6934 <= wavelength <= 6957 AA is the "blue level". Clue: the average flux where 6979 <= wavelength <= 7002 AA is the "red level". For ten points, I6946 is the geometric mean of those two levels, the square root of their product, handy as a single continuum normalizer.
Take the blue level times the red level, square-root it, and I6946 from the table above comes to 26.8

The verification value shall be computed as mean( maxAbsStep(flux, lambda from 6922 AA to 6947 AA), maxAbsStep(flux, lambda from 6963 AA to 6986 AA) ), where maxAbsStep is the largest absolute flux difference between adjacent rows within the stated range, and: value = 1.85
